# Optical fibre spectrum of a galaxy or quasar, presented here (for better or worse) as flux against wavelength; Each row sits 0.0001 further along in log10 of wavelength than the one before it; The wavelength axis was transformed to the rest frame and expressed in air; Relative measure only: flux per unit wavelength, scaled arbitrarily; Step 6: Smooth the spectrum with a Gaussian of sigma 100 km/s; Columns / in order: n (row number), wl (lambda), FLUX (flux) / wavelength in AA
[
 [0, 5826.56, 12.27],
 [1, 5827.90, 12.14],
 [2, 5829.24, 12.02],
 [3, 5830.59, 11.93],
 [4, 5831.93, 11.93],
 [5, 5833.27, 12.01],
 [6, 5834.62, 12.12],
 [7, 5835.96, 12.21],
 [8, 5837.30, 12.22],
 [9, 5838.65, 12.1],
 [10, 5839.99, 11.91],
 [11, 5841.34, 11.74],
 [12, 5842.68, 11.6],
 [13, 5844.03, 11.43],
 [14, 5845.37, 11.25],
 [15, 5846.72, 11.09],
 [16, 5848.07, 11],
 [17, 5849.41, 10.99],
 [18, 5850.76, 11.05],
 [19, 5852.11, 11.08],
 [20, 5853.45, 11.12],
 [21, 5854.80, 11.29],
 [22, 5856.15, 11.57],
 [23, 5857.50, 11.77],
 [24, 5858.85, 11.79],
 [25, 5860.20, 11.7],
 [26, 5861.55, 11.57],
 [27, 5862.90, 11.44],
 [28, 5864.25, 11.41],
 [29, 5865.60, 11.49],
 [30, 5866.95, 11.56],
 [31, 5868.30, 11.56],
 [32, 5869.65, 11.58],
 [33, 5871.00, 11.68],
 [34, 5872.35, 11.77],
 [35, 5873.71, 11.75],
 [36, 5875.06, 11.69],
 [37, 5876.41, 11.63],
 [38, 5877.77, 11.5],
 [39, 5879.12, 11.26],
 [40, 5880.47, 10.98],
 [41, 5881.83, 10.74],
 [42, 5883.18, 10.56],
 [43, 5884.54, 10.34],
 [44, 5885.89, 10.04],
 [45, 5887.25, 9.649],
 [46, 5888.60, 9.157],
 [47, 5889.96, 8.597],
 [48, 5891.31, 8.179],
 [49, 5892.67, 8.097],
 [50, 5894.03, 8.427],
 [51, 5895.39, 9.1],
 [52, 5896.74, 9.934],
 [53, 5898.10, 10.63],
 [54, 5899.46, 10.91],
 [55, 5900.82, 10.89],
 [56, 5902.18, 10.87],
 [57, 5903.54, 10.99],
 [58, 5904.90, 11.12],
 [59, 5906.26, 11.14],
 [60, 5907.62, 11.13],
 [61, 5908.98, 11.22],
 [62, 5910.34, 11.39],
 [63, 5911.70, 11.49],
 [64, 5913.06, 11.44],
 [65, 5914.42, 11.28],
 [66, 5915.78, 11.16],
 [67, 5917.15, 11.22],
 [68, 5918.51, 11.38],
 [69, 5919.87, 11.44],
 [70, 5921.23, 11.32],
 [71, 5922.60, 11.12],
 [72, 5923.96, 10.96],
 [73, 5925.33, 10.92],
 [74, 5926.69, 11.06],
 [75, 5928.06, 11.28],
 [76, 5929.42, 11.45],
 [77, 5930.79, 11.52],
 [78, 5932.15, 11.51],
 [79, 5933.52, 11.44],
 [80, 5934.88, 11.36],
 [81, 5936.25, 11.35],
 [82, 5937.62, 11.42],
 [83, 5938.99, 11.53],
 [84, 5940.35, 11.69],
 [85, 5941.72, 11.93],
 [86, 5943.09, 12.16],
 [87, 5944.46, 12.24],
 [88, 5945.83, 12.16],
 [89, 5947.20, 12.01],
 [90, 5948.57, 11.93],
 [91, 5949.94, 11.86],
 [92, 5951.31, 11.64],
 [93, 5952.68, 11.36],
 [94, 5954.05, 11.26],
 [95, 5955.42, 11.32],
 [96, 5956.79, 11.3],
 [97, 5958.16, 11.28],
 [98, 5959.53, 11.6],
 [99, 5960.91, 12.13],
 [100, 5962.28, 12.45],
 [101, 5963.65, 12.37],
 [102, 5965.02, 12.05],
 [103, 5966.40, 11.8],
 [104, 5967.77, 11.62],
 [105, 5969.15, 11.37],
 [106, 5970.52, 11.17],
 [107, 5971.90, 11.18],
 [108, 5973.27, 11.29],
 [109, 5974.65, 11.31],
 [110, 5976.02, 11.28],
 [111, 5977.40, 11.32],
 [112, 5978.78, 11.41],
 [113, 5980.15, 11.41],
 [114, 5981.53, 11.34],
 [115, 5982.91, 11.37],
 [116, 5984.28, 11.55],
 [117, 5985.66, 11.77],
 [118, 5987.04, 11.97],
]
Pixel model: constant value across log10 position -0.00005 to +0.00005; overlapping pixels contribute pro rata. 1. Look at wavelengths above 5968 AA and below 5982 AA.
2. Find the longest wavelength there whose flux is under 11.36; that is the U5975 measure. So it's 5981.53 AA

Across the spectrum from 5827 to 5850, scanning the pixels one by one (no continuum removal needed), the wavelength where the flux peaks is 5837.30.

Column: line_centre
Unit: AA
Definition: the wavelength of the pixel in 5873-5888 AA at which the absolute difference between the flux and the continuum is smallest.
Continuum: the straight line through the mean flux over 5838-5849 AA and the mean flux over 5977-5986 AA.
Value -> 5877.77 AA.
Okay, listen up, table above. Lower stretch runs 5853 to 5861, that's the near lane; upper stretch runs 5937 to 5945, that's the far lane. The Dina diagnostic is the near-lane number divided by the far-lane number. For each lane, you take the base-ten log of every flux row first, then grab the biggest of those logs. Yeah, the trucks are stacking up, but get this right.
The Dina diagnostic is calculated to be 0.985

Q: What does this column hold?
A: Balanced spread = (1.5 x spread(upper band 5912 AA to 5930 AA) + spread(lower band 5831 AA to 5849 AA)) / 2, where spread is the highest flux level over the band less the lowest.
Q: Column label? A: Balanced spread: 1.01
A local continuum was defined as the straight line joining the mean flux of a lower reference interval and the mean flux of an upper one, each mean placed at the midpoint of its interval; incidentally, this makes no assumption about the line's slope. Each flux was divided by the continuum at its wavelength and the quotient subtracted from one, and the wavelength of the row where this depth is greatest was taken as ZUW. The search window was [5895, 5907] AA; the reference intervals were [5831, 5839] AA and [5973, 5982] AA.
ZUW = 5895.39 AA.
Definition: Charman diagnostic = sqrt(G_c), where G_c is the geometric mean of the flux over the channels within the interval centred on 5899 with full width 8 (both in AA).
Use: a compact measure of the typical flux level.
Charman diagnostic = 3.22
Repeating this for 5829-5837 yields 3.47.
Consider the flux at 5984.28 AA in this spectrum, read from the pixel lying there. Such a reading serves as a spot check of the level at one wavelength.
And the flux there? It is 11.55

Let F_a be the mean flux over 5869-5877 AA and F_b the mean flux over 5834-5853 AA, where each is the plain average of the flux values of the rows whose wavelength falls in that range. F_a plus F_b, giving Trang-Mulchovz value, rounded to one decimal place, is 23.2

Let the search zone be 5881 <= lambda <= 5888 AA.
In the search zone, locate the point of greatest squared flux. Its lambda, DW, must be 5881.83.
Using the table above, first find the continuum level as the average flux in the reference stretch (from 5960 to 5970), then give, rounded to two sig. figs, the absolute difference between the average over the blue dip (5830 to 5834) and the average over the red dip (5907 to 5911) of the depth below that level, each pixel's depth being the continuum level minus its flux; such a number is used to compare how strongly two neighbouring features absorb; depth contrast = 0.71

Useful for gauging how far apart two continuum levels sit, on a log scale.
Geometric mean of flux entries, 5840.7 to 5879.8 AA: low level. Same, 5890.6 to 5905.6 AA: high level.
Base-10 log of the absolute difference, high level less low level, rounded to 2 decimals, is 0.21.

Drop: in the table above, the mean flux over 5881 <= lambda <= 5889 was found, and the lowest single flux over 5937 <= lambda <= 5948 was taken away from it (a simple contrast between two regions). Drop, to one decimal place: -1.3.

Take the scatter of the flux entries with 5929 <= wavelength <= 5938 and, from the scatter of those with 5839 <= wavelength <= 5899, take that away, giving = 1.0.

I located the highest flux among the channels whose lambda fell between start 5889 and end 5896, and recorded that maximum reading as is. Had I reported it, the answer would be 9.1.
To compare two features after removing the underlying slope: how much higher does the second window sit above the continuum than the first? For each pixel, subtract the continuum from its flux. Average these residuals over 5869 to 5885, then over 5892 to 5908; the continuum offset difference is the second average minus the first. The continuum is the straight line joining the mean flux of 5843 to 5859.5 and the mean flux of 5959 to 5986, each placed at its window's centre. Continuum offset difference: -1.1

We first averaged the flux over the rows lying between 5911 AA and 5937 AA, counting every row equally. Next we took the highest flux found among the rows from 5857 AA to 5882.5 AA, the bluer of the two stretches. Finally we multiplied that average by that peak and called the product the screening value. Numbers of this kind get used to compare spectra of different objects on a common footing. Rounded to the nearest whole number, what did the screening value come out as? 133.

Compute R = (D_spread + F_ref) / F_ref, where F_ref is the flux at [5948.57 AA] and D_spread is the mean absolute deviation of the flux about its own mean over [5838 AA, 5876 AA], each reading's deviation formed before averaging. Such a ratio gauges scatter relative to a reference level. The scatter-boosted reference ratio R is 1.02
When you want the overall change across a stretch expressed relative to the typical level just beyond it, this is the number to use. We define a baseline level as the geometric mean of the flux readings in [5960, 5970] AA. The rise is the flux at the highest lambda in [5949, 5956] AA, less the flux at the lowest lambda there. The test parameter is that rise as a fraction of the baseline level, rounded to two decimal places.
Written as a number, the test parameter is -0.05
